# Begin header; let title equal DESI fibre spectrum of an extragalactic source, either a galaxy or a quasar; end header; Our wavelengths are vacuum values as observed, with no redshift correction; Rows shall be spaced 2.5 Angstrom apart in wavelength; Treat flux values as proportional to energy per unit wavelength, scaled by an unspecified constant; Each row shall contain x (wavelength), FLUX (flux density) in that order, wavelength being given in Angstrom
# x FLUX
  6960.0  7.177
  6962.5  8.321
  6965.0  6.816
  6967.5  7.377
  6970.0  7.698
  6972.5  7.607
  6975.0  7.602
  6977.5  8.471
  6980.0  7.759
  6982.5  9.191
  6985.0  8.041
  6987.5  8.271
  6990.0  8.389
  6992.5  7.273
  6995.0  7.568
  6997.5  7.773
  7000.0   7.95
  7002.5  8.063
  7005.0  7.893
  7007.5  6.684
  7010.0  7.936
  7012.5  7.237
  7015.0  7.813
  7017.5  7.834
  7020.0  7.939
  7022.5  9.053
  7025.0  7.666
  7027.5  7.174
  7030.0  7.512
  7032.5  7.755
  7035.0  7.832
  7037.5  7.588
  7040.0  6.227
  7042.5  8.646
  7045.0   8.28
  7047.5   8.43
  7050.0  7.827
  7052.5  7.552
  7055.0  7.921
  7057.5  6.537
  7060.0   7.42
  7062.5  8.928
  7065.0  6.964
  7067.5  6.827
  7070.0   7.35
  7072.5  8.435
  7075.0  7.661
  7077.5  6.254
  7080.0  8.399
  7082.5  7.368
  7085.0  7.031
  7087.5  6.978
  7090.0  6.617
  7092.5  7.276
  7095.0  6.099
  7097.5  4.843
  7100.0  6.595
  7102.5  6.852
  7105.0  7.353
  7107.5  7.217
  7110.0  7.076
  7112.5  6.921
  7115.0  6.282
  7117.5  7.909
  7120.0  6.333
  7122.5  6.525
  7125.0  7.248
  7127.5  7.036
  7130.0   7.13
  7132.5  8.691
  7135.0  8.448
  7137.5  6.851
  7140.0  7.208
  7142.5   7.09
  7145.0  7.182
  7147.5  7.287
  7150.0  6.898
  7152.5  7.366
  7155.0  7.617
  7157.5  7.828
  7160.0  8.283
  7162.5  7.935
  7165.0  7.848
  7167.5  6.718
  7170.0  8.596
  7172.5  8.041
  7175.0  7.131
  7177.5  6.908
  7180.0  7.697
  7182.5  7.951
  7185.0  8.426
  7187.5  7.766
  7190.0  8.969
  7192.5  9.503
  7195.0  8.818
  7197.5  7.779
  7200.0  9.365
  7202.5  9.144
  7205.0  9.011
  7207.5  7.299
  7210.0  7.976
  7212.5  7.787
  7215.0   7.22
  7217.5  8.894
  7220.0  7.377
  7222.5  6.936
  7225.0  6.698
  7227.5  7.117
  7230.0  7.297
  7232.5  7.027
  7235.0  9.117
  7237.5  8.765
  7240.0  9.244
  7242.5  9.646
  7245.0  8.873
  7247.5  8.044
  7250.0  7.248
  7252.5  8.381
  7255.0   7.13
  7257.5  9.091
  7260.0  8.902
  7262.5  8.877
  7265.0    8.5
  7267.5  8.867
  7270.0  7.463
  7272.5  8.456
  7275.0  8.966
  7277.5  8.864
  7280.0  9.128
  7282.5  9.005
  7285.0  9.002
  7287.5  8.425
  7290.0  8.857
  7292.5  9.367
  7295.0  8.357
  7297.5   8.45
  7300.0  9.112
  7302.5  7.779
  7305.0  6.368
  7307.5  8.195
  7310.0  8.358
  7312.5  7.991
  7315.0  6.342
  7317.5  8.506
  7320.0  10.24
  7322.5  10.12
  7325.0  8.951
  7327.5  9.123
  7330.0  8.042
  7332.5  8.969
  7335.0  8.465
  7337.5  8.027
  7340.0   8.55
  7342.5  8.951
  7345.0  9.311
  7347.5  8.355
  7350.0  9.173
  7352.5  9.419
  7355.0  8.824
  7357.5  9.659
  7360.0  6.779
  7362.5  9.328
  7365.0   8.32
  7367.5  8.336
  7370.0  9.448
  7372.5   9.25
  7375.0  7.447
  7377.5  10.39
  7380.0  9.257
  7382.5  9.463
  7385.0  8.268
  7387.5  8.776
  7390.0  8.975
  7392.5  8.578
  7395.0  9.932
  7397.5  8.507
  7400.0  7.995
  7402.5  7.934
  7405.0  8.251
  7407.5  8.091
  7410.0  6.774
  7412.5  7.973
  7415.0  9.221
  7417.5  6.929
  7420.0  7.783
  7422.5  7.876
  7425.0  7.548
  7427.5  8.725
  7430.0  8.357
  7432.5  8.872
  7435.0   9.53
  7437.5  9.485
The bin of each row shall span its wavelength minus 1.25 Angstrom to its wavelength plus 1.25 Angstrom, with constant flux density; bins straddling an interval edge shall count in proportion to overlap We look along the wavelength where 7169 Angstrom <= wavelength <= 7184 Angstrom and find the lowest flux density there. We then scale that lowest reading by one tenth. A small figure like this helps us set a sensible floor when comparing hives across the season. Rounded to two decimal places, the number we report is 0.69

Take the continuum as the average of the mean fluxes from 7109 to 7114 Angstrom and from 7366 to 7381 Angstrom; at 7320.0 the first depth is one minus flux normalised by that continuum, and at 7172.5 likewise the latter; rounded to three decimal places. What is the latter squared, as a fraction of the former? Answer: 0.000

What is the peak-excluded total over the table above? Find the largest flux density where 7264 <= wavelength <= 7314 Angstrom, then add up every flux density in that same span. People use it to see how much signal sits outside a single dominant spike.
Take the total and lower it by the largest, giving 160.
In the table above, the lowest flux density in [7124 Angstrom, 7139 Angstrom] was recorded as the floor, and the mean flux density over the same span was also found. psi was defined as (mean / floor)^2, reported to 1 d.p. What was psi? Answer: 1.2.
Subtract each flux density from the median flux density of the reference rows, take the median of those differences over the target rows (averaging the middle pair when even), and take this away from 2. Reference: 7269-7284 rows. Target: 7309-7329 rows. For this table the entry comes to 1.81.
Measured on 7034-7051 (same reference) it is 0.92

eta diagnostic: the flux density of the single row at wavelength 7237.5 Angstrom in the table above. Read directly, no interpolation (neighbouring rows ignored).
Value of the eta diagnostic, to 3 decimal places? 8.765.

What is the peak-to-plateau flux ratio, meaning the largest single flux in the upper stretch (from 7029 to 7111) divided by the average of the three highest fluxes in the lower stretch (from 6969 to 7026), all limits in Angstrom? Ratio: 1.00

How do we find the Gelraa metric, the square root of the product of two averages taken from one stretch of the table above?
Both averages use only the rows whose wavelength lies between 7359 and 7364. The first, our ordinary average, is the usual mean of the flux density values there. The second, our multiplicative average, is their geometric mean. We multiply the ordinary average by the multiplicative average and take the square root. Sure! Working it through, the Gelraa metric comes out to 8.0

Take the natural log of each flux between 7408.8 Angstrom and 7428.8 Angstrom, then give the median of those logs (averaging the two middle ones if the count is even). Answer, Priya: 2.06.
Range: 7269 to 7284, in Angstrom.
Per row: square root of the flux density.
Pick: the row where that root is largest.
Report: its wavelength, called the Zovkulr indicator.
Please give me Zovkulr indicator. 7280.0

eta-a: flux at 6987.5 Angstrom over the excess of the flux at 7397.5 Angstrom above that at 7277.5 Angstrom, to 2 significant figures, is -23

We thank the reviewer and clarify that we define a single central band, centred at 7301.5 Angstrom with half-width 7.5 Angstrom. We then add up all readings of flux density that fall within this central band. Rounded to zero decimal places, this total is 48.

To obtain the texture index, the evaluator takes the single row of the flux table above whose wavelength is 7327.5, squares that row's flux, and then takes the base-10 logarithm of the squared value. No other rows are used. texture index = 1.92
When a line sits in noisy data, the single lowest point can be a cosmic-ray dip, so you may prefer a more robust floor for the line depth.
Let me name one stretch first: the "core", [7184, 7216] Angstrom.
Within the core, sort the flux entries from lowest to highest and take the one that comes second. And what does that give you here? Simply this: 7.299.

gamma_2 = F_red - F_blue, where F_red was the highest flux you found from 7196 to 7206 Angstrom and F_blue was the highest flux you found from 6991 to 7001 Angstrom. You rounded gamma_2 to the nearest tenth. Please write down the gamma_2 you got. 1.4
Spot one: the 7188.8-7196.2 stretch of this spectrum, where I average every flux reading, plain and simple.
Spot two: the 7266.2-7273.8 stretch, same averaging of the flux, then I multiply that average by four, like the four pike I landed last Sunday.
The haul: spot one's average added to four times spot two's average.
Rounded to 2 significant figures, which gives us 42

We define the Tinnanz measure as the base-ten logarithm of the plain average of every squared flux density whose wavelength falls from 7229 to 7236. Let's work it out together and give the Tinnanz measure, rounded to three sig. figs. 1.79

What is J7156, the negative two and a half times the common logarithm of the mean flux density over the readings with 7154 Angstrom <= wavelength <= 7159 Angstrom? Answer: -2.22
